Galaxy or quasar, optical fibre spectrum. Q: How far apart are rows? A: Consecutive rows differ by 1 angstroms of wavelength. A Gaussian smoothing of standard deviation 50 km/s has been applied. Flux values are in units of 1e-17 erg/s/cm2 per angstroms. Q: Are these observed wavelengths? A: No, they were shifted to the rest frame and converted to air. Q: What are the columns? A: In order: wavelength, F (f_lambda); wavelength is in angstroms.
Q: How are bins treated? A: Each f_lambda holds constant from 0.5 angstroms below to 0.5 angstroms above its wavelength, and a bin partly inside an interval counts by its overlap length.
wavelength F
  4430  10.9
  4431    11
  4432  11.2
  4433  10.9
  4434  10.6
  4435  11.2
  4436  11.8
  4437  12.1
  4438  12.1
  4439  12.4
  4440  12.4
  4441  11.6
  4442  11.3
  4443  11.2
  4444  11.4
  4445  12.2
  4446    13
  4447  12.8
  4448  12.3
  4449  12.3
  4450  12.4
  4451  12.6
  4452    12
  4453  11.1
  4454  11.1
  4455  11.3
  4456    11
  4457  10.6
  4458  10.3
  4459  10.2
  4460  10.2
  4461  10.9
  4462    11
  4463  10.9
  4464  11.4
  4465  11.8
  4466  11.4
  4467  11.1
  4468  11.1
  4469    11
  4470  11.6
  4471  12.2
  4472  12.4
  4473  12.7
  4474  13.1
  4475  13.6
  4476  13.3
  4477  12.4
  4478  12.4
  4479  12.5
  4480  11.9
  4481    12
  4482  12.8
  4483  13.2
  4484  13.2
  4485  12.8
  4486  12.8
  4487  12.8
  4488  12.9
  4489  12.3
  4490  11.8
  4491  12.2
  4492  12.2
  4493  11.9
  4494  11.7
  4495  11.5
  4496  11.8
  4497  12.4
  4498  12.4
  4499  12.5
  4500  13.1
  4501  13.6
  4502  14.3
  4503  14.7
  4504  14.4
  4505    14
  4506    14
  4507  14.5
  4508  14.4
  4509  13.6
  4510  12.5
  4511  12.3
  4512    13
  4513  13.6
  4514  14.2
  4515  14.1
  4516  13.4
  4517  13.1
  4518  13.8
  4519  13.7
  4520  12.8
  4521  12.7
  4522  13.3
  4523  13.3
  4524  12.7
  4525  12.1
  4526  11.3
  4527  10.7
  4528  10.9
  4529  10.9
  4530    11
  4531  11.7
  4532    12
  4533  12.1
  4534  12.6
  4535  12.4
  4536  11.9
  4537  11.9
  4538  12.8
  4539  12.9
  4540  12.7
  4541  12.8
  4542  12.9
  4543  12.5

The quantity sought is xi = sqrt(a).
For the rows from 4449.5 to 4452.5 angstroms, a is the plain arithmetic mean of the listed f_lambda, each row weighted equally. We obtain 3.51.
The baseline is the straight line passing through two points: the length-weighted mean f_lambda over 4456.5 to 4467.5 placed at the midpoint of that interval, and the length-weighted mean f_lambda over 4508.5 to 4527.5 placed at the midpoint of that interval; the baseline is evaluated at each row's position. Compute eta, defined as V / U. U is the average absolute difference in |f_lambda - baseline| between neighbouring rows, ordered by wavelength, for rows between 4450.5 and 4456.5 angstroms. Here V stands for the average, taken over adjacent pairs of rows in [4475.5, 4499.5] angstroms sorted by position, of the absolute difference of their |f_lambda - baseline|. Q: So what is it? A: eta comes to 0.57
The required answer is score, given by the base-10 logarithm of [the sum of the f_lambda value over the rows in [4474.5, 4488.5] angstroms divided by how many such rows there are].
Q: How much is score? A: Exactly 1.11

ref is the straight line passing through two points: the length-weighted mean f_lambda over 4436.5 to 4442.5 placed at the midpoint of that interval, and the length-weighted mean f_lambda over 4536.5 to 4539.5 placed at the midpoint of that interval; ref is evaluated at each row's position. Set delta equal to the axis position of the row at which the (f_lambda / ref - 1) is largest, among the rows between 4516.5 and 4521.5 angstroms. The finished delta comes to 4518 angstroms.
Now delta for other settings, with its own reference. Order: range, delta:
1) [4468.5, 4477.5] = 4475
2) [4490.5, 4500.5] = 4500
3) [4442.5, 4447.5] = 4446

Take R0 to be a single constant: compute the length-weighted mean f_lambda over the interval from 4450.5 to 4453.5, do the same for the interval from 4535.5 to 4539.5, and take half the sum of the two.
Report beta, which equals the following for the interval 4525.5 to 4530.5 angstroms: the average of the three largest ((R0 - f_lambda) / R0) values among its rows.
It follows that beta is 0.107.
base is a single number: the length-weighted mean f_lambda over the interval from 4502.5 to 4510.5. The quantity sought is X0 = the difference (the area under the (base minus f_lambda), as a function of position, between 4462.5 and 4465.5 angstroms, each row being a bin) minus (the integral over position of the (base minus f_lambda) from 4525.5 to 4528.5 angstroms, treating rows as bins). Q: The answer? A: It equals -1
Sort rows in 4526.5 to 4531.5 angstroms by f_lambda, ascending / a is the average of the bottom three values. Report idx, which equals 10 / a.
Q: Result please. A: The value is 0.92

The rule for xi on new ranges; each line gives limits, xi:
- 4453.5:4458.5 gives 3.30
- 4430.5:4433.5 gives 3.32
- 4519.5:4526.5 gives 3.55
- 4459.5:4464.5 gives 3.30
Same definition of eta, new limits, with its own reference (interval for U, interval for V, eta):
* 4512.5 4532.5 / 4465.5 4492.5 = 0.78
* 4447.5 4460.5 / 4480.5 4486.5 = 1.26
